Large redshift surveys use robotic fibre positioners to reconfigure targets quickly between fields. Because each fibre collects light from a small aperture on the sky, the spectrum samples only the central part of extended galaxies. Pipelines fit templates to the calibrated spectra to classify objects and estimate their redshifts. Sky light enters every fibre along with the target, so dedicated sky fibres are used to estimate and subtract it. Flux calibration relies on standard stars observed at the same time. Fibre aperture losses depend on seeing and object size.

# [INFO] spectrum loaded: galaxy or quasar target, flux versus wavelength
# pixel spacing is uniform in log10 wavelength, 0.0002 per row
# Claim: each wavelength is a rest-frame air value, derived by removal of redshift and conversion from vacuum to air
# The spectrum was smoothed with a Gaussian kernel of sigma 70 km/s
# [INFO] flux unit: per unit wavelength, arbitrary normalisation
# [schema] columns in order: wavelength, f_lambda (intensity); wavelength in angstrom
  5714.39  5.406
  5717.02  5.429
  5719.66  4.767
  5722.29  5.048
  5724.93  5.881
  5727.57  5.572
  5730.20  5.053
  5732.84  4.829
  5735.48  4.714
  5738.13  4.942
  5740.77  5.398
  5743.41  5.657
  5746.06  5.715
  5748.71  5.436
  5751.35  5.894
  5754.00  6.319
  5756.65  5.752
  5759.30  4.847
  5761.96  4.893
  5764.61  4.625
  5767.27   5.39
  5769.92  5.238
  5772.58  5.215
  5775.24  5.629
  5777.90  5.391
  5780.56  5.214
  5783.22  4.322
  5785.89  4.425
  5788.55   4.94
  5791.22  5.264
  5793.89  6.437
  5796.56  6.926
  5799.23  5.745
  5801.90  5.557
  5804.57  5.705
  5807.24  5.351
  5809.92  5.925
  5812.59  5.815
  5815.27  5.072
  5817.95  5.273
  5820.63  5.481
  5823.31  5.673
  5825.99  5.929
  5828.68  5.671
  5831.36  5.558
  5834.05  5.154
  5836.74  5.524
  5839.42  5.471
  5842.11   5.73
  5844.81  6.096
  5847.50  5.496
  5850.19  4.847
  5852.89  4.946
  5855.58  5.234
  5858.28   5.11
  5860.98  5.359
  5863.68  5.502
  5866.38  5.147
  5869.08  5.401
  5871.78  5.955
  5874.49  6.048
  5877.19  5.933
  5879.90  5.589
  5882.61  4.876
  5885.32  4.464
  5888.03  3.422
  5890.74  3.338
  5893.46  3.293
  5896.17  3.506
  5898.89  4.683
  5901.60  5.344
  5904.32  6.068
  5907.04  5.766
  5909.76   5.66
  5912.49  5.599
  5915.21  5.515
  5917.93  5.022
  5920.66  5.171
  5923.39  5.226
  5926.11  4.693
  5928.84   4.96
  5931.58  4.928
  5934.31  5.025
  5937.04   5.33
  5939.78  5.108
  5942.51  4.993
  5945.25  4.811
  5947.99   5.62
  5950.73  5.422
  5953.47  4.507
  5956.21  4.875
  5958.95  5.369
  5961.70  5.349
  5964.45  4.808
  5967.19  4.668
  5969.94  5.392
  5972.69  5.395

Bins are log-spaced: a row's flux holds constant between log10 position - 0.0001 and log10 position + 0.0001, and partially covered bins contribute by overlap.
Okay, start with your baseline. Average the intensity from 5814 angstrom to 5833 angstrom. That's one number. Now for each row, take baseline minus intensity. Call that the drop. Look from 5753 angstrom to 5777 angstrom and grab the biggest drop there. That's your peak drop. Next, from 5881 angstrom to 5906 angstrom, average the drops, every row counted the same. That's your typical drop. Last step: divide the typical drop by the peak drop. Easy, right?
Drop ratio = 1.3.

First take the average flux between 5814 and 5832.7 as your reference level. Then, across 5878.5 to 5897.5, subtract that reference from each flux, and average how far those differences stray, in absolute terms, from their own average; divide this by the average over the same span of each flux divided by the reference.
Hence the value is 1.1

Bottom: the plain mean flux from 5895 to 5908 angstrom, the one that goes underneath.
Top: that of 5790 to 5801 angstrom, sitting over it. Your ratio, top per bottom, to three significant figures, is 1.20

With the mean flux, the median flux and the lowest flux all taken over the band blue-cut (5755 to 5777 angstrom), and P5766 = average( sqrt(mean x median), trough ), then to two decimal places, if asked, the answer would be 4.92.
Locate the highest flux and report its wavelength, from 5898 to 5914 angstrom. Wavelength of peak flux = 5904.32 angstrom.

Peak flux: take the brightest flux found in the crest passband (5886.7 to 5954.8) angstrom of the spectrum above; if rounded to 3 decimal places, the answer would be 6.068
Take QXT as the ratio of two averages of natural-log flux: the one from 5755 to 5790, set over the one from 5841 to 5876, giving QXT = 0.96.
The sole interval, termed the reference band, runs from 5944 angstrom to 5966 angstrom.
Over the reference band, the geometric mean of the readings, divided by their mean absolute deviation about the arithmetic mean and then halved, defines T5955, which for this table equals 7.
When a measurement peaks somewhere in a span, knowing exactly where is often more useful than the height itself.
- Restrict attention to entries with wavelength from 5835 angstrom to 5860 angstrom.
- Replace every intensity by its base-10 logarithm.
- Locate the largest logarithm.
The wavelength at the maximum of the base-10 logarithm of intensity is 5844.81 angstrom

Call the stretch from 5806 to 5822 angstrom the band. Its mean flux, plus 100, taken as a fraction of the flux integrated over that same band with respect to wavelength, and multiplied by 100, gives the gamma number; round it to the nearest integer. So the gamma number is 120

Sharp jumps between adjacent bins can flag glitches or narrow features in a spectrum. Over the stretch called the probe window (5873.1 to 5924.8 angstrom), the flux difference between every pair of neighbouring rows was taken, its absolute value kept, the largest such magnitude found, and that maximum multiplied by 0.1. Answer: 0.12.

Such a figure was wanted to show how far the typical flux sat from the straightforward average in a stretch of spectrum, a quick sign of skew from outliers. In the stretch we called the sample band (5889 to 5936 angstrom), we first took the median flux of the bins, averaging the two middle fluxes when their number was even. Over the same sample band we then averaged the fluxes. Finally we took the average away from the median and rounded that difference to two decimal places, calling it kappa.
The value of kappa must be 0.10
